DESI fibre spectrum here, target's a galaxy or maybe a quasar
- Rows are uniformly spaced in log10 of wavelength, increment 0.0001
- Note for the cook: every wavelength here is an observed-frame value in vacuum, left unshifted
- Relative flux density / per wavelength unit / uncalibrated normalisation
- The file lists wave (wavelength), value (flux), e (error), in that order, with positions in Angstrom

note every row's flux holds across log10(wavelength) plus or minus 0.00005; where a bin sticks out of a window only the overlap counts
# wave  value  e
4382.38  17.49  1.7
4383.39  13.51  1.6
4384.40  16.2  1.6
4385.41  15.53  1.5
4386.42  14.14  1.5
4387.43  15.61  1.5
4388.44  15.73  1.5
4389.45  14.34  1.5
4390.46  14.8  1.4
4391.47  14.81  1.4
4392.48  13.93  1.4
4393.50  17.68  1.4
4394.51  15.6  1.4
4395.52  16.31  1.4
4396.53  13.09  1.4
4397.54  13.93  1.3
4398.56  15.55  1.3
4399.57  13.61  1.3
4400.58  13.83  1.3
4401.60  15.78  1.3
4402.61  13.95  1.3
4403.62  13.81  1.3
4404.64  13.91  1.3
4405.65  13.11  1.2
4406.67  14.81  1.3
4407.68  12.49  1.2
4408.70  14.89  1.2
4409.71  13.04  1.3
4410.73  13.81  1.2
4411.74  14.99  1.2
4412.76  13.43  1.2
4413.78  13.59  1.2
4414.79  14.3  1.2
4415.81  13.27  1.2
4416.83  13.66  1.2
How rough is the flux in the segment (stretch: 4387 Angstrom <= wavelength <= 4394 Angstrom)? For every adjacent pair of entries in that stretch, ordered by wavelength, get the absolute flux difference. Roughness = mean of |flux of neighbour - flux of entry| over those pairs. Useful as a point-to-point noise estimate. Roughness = 1.1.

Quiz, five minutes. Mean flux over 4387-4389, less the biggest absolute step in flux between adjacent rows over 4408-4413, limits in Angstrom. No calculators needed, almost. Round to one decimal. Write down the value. 13.8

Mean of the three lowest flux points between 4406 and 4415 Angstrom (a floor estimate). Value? 13.0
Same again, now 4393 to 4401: 13.5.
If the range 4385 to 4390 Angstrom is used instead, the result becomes 14.7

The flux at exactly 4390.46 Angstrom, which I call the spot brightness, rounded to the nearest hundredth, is 14.80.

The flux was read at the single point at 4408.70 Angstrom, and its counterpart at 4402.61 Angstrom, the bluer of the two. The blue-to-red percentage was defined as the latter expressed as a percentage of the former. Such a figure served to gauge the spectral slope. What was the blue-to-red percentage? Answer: 94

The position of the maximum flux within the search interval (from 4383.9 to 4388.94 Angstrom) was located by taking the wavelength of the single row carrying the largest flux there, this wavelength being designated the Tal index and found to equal 4384.40 Angstrom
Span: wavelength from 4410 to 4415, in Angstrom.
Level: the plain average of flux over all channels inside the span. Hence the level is 14.0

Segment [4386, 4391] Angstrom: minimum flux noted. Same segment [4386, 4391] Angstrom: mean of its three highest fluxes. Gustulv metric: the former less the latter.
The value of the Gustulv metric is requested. -1.2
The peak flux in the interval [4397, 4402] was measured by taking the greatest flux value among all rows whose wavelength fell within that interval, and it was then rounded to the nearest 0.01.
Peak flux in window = 15.78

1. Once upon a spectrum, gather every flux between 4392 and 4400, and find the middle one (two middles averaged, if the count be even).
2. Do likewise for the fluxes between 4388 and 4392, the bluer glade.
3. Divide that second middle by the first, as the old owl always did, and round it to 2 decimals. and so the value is 1.00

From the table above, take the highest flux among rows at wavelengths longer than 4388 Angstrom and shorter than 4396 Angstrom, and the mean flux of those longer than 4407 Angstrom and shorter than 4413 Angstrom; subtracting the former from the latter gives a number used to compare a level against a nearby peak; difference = -3.9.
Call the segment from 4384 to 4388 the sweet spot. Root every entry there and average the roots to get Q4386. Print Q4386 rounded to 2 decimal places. 3.92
